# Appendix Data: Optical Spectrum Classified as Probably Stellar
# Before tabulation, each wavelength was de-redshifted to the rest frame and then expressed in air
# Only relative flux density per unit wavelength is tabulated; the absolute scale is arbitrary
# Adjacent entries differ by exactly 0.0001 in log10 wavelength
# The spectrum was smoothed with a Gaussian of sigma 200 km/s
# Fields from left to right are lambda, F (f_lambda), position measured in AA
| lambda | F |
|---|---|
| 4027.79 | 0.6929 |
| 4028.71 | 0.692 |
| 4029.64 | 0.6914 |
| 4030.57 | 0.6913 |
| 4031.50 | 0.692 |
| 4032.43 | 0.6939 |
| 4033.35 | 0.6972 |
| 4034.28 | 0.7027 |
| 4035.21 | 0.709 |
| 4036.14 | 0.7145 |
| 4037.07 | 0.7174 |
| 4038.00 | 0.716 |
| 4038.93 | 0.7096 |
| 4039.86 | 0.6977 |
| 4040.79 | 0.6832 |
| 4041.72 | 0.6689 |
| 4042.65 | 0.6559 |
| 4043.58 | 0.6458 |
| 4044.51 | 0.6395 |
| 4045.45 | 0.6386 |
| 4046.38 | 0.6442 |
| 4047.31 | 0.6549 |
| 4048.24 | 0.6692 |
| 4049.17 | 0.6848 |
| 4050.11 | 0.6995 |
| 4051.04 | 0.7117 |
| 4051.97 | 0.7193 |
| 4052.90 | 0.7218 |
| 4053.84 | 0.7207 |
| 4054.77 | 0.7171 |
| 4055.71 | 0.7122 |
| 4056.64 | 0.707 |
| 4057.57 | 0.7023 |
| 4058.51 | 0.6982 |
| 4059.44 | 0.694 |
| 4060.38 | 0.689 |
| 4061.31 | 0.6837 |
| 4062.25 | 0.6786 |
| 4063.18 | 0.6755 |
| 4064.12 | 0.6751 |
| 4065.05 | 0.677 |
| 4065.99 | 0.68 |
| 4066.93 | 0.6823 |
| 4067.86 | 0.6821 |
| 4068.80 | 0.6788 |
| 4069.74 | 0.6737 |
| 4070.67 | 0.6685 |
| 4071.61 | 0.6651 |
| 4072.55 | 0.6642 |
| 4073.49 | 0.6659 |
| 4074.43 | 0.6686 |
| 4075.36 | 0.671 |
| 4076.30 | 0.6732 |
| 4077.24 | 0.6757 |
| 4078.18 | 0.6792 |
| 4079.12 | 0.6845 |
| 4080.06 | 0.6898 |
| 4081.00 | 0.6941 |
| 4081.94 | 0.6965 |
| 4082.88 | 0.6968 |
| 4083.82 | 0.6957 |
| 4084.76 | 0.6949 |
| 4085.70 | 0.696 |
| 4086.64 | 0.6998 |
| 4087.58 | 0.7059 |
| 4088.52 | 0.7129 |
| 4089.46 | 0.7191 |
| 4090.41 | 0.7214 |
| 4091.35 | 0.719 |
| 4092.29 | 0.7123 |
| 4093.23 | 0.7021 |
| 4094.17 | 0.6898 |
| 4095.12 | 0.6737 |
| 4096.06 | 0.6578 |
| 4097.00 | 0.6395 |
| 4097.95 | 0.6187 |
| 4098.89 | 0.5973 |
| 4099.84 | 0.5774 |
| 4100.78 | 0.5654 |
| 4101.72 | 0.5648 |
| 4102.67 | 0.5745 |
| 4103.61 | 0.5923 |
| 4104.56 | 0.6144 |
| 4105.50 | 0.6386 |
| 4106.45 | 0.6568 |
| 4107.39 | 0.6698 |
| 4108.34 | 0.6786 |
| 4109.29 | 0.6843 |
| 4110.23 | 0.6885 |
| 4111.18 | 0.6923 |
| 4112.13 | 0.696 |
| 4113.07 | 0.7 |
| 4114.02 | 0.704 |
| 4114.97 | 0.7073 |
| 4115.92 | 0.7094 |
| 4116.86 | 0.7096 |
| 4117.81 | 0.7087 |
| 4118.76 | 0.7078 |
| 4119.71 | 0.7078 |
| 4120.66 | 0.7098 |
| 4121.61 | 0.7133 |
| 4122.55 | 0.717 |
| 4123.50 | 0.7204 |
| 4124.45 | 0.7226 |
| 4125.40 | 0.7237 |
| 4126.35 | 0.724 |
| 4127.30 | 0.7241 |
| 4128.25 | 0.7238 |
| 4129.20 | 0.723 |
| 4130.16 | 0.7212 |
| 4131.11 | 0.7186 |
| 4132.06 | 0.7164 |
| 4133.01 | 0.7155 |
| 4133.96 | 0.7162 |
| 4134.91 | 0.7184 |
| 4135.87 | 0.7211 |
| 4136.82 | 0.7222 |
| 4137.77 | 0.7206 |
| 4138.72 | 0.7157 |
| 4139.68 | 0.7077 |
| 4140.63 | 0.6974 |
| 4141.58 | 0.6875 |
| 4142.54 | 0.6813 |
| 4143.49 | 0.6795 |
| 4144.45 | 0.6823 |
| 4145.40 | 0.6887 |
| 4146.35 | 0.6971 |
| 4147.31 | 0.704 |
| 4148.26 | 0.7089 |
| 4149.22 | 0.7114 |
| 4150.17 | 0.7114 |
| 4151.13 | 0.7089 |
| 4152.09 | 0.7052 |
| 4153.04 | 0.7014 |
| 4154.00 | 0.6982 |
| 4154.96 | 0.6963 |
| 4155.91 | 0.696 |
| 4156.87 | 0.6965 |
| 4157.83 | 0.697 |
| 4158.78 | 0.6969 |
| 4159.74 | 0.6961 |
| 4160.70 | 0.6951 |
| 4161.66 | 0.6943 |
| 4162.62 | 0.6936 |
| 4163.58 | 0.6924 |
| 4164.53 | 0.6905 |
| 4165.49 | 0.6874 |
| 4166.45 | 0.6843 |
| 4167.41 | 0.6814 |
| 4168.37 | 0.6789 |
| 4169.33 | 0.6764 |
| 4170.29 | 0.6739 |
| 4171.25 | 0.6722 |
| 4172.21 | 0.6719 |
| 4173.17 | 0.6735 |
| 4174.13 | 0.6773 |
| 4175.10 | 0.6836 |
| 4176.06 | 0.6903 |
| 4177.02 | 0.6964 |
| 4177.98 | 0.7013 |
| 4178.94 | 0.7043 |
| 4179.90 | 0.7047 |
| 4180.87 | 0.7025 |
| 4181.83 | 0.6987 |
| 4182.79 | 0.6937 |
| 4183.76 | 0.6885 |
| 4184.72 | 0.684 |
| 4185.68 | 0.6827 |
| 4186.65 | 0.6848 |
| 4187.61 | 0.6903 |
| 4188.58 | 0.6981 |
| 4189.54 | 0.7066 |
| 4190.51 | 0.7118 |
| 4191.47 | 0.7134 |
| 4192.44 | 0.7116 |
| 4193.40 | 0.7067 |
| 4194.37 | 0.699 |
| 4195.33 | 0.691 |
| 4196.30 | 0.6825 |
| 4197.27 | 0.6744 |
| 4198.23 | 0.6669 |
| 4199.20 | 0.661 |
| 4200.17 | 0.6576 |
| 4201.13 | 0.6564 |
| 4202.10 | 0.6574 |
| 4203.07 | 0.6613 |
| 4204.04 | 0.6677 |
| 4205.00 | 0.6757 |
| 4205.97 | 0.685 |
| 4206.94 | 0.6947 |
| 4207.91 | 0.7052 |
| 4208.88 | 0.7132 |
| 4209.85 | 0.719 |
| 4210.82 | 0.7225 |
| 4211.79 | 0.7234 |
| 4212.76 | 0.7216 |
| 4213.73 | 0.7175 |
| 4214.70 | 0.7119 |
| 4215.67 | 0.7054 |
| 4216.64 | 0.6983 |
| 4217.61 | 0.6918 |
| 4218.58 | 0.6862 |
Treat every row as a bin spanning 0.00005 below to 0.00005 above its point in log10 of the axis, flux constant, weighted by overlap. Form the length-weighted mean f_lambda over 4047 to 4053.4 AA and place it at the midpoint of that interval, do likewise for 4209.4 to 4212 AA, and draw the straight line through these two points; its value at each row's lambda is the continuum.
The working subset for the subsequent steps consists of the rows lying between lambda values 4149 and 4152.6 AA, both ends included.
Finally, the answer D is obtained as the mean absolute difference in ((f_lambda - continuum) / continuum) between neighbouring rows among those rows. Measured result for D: 0.0031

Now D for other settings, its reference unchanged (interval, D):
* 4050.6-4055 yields 0.0053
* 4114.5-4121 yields 0.0014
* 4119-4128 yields 0.0027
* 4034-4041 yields 0.0101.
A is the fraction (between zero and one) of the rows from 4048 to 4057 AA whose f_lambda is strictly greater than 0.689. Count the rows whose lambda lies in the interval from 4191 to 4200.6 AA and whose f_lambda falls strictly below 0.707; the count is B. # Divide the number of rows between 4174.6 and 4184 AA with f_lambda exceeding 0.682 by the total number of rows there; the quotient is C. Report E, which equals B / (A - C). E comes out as -40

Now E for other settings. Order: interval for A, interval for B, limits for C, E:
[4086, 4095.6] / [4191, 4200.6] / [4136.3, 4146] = 80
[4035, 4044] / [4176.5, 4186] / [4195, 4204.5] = 25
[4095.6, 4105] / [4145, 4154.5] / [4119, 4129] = -6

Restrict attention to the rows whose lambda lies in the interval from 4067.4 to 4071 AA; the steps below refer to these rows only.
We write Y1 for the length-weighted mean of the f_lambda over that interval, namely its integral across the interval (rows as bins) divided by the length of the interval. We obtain 0.676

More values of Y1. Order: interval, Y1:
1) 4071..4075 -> 0.666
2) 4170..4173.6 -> 0.673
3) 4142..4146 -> 0.684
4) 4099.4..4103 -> 0.571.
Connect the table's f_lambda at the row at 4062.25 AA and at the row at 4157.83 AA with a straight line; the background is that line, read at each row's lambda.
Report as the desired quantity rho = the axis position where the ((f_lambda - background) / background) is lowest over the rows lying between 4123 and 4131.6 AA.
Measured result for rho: 4131.11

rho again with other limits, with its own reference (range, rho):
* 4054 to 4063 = 4062.25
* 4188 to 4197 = 4196.30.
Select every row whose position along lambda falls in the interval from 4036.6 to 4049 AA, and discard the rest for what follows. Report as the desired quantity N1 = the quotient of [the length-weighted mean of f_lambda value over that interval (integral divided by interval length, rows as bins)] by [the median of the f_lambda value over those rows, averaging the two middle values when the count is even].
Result 1.01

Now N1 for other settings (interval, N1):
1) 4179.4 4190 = 1.00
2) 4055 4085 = 1.00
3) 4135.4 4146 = 1.00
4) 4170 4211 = 1.00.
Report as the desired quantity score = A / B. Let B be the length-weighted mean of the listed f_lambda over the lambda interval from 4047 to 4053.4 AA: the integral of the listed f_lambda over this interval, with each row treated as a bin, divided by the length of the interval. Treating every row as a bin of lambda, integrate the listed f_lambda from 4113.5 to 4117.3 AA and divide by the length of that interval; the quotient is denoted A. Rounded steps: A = 0.707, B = 0.70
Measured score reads 1.02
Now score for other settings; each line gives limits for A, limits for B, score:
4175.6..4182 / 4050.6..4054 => 0.98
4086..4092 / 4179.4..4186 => 1.03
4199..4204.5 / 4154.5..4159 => 0.95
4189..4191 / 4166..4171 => 1.05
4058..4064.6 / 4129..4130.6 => 0.95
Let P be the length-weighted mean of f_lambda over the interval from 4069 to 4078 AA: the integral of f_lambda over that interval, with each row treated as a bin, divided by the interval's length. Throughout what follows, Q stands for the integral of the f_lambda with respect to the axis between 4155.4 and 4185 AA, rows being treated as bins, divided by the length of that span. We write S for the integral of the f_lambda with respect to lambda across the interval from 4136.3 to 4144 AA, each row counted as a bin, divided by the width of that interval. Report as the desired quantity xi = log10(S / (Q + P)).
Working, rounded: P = 0.670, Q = 0.690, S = 0.702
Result -0.287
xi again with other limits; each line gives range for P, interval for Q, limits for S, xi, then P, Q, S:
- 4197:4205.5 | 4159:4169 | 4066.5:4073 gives -0.303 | 0.665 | 0.689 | 0.674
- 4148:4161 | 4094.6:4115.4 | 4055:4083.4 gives -0.295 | 0.701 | 0.645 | 0.683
